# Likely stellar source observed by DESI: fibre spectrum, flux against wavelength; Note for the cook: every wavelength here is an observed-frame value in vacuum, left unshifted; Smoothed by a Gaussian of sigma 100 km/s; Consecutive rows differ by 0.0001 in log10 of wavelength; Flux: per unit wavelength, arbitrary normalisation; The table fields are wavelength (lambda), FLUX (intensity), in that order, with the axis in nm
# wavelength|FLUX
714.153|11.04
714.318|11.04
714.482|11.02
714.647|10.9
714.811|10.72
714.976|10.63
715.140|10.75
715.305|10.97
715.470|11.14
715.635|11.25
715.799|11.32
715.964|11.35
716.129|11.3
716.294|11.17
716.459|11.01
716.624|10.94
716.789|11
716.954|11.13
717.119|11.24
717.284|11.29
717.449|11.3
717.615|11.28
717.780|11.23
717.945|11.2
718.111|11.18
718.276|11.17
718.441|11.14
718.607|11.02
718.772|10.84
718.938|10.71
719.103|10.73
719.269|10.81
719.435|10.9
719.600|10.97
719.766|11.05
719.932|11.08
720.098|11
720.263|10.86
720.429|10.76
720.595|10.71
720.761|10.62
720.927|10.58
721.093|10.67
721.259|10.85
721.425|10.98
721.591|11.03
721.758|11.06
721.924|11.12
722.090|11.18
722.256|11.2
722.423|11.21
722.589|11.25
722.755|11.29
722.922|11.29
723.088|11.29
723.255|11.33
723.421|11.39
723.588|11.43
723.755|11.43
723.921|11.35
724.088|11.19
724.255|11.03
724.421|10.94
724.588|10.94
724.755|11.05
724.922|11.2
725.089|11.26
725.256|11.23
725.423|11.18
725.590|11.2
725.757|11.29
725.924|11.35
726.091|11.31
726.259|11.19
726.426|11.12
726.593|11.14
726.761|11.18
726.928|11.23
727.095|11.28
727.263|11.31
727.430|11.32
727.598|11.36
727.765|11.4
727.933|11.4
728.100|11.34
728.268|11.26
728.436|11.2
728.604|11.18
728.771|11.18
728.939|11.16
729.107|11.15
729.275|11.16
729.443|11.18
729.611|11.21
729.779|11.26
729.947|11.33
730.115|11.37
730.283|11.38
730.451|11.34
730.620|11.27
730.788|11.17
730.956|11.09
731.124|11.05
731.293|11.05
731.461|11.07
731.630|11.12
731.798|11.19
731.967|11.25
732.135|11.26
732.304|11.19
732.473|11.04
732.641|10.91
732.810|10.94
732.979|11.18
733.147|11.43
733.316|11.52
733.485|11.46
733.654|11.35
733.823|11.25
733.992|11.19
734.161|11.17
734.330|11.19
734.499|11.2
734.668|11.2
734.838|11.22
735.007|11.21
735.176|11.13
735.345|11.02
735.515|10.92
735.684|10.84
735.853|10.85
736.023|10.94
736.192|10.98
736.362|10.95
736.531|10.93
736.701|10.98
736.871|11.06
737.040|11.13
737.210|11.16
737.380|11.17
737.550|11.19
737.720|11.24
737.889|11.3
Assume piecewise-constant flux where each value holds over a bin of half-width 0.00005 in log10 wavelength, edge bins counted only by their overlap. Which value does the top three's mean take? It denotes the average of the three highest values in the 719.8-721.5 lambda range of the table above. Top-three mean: 11.0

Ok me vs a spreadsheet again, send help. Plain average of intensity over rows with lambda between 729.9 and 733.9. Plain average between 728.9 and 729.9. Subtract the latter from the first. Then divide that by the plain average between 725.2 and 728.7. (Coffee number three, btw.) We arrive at 0.00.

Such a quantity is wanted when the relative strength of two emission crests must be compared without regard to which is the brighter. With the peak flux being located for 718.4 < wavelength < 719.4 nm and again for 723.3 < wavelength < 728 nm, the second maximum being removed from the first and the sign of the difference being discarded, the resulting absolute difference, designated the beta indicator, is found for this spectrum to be 0.29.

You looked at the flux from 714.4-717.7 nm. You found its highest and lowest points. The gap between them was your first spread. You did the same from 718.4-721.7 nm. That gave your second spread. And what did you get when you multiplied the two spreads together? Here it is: 0.40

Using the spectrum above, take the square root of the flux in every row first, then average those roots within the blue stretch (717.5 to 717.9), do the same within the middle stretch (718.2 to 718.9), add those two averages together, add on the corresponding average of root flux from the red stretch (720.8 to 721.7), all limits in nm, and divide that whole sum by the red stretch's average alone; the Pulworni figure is 3.030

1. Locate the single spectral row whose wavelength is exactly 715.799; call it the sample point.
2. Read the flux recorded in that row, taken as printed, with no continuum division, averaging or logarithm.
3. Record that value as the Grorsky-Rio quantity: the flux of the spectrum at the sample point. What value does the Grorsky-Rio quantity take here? 11.32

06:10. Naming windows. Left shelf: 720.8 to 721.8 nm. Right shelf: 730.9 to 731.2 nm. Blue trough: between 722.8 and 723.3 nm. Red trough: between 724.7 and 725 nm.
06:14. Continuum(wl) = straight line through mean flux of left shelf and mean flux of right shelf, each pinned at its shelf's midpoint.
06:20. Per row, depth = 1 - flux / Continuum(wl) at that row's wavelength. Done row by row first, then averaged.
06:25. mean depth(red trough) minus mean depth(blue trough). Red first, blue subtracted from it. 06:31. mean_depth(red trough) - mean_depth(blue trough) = 0.020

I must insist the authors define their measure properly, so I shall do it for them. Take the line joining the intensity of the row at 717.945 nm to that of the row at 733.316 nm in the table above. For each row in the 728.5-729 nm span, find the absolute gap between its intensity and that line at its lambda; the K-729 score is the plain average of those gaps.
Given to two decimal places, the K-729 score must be 0.25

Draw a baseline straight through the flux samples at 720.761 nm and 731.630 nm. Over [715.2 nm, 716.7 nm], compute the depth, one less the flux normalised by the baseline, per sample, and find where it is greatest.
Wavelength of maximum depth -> 716.624 nm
